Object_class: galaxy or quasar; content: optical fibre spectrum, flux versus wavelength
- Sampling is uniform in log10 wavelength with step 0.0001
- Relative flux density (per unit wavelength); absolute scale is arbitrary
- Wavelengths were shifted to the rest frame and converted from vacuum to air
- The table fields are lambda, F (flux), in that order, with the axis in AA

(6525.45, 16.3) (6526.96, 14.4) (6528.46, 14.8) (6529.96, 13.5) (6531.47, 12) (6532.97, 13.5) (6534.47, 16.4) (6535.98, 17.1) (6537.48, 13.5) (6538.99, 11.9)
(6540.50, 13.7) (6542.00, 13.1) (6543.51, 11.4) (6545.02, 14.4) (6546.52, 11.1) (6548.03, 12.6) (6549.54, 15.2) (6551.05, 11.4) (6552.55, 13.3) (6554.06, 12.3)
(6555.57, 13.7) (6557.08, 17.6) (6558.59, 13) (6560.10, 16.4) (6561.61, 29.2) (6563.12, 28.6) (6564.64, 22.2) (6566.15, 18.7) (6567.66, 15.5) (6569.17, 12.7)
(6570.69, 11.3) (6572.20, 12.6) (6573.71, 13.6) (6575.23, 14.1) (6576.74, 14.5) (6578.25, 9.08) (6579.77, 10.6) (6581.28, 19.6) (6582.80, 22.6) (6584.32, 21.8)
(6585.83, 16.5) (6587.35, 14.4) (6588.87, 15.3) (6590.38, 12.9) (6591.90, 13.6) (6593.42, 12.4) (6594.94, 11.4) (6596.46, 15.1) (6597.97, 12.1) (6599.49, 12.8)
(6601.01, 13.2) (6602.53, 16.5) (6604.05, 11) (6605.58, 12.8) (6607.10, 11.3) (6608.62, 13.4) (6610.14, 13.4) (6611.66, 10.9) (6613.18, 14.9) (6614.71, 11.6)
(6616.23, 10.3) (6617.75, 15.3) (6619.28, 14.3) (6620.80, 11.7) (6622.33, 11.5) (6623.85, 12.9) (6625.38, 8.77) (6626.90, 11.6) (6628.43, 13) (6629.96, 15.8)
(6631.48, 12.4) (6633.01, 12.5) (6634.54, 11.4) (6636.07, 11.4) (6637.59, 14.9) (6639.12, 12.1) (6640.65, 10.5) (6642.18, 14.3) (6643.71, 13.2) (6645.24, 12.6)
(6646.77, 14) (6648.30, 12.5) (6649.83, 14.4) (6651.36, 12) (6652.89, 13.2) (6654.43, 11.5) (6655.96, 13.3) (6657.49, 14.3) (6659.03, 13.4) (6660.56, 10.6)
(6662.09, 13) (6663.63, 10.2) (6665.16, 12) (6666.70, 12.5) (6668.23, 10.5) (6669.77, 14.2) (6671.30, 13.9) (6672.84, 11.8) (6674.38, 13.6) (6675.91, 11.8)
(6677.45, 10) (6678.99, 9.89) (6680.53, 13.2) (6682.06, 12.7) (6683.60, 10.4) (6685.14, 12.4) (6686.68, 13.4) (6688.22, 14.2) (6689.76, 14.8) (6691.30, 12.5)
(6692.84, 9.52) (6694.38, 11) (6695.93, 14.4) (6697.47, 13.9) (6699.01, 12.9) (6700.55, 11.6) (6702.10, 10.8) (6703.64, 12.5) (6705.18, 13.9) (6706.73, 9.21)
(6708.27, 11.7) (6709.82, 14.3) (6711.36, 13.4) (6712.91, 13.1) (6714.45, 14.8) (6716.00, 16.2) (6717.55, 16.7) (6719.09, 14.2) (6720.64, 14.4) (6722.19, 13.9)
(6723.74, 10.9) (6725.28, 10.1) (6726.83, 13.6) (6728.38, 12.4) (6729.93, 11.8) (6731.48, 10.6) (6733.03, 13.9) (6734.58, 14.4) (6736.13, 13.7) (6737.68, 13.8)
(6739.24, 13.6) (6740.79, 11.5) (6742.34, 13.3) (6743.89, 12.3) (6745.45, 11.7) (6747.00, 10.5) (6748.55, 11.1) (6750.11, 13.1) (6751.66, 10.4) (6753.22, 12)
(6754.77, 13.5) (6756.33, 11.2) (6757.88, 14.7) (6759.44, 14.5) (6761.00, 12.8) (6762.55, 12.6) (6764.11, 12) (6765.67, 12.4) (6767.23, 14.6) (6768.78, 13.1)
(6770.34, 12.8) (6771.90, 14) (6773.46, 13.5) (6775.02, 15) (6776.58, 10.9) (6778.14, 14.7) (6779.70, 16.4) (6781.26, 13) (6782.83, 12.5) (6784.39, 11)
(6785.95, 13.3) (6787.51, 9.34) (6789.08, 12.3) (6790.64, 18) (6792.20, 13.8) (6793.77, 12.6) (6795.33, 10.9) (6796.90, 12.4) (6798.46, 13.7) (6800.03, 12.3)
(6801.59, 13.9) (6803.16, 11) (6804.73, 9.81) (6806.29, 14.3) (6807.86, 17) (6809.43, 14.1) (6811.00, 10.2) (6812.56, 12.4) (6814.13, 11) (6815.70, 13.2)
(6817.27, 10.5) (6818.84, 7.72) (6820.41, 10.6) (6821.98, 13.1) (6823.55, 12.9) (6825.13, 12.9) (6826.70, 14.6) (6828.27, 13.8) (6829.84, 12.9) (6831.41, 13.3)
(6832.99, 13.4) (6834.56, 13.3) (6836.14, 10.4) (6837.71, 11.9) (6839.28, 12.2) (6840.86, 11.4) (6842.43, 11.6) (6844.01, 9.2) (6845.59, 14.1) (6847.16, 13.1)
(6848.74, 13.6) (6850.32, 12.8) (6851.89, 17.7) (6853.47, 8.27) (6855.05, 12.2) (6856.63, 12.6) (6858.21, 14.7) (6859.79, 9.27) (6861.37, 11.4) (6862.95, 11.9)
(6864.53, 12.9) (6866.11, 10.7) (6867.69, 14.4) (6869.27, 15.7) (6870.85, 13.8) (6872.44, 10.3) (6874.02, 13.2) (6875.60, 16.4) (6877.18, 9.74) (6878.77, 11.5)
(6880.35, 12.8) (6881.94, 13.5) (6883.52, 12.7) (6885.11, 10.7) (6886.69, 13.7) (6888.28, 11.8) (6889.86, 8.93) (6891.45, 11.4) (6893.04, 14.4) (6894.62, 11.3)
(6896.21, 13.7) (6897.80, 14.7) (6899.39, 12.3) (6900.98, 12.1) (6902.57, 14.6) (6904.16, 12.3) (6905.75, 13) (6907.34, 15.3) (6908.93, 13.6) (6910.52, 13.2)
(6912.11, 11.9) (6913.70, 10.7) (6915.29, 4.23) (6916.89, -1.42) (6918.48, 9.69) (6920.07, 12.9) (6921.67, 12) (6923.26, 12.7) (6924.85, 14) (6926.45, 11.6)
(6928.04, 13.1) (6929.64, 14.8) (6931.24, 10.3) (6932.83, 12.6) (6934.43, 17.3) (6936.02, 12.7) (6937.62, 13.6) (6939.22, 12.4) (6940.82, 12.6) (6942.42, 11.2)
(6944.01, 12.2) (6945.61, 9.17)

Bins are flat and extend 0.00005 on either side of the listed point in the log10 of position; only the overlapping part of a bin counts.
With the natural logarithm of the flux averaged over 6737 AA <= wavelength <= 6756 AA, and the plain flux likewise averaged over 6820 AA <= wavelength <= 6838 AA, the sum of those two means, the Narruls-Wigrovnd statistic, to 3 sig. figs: 15.3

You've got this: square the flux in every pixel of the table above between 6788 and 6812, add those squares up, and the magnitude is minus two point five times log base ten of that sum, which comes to -8.6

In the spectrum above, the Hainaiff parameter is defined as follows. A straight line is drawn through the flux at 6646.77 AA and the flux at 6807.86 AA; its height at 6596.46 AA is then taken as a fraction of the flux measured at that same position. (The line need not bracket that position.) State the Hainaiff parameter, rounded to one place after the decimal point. 0.9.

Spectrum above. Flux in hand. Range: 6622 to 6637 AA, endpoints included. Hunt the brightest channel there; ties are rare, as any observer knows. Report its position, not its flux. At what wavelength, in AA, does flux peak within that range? 6629.96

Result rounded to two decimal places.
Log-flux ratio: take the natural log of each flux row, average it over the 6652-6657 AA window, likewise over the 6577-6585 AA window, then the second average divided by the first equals 1.08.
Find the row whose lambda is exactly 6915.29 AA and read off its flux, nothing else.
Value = 4.23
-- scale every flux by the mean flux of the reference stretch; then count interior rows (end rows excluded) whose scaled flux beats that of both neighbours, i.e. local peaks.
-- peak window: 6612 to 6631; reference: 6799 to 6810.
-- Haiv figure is 2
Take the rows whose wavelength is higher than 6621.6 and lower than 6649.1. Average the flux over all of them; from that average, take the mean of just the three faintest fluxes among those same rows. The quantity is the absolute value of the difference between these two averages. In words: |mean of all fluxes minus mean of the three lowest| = 2.3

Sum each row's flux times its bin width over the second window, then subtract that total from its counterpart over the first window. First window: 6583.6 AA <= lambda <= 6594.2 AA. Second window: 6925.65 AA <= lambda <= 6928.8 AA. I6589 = 123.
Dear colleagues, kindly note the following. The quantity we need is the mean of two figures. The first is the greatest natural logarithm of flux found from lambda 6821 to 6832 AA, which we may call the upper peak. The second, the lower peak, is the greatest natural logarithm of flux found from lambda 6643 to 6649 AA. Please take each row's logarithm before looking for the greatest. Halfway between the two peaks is 2.66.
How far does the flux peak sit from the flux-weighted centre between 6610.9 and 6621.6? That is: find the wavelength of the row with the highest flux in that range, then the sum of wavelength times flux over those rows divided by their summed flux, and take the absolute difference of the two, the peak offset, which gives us 1.4 AA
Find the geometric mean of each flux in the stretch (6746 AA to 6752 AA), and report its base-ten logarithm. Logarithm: 1.05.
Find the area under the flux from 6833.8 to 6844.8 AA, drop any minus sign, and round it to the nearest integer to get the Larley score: 126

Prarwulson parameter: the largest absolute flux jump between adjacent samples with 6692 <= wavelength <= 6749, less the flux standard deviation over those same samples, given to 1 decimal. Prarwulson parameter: 2.9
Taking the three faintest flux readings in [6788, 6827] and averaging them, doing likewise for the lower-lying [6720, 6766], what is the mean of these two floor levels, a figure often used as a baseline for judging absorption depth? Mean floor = 9.8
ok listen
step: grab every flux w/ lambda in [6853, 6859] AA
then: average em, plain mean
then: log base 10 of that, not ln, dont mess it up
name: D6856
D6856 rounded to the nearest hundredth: 1.08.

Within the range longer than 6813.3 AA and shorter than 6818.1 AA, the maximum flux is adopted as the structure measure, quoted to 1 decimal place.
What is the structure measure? 13.2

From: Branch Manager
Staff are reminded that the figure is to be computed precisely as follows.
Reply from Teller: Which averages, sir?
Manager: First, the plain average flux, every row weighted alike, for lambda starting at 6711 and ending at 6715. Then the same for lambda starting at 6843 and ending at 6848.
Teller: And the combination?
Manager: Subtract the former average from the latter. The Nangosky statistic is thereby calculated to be -1.6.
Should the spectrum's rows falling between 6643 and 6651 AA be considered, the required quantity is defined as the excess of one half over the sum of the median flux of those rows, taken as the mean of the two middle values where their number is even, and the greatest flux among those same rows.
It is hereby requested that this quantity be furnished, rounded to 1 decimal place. -27.1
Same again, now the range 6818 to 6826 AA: -25.5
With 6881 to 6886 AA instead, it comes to -25.7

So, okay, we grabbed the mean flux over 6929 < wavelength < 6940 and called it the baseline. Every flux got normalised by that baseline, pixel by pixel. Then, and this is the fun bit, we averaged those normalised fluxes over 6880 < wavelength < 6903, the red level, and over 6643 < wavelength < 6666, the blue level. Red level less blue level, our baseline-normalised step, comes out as -0.01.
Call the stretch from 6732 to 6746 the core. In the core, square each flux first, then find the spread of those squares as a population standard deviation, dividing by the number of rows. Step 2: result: 25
